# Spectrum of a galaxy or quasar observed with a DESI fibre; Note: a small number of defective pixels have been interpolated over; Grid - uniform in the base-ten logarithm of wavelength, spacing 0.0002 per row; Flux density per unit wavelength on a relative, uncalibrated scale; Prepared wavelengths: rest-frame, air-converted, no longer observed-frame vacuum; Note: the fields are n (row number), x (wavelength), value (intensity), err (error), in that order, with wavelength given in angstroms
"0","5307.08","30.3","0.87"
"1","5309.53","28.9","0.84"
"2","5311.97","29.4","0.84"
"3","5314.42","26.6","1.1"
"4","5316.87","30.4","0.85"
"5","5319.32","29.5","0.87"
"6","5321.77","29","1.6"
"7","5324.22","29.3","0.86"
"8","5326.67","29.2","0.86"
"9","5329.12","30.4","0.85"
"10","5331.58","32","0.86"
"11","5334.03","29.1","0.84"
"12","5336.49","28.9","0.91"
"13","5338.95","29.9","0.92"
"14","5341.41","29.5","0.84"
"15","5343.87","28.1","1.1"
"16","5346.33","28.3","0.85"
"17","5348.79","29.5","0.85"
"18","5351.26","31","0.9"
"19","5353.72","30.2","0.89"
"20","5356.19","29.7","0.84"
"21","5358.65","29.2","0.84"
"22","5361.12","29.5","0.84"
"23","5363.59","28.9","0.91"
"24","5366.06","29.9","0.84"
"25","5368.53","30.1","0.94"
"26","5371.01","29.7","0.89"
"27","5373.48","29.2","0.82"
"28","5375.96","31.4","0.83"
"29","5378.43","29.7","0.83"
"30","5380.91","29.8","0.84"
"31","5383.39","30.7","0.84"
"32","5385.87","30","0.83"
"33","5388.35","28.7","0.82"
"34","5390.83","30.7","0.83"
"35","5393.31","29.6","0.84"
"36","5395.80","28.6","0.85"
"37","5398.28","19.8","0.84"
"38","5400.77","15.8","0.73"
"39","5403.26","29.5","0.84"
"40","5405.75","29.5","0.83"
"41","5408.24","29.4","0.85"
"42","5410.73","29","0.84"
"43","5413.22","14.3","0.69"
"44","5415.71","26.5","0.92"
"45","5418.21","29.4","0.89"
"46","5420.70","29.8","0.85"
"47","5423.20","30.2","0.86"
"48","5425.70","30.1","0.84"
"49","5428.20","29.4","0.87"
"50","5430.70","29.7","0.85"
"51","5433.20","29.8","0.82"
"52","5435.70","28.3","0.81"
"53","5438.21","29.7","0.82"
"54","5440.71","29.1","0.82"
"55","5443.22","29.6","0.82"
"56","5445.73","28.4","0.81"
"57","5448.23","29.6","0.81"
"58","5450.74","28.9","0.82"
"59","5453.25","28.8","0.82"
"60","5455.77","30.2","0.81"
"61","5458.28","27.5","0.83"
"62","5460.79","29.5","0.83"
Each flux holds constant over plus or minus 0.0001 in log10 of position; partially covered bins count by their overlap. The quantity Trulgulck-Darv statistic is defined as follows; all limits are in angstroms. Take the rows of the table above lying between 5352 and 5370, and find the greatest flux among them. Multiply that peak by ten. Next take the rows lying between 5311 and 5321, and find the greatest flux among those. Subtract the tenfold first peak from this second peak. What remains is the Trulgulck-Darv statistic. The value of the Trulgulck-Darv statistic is -272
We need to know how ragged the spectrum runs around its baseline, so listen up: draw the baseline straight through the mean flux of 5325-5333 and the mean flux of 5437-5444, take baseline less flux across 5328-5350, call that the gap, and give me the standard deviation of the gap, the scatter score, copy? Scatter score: 1.1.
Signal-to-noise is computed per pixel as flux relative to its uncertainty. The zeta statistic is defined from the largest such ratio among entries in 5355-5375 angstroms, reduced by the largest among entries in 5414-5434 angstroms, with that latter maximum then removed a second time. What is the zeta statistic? -37.1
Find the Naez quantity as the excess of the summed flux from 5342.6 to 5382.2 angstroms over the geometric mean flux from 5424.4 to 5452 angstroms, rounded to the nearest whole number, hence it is 445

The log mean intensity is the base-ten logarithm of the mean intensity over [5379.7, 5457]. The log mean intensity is 1.45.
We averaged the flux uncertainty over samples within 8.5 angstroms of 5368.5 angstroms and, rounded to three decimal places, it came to 0.867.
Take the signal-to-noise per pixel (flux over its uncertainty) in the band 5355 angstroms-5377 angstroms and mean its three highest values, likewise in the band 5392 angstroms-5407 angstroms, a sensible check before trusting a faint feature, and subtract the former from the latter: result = -1.0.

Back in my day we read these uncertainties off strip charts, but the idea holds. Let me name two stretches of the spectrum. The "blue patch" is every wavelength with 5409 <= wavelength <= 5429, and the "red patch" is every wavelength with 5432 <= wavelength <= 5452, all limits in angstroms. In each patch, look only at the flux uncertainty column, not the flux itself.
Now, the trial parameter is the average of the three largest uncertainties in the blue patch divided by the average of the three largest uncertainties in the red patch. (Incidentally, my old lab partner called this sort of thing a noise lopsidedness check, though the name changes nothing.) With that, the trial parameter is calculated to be 1.09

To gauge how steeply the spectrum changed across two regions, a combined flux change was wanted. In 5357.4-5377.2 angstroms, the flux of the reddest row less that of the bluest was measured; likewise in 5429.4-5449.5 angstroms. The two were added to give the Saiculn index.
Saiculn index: 2.1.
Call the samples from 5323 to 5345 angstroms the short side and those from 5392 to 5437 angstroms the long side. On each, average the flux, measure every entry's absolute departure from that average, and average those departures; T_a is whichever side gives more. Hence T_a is 3.6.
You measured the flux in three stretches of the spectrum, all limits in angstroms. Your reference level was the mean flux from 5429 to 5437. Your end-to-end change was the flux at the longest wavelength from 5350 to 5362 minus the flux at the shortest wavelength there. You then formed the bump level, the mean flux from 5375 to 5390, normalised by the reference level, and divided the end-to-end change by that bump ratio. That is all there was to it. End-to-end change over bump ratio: -1.5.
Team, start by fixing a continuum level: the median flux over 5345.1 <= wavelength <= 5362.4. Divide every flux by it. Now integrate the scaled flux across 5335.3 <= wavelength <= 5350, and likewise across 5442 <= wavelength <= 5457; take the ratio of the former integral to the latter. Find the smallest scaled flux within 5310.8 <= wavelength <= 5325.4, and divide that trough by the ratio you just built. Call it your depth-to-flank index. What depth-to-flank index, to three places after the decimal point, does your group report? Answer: 0.927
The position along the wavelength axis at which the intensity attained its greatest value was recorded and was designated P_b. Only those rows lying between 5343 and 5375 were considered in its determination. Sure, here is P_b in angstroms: 5351.26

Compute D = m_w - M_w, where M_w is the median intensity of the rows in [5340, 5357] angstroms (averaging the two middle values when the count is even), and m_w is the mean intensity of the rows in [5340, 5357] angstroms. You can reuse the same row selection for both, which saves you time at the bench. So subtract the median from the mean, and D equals 0.0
